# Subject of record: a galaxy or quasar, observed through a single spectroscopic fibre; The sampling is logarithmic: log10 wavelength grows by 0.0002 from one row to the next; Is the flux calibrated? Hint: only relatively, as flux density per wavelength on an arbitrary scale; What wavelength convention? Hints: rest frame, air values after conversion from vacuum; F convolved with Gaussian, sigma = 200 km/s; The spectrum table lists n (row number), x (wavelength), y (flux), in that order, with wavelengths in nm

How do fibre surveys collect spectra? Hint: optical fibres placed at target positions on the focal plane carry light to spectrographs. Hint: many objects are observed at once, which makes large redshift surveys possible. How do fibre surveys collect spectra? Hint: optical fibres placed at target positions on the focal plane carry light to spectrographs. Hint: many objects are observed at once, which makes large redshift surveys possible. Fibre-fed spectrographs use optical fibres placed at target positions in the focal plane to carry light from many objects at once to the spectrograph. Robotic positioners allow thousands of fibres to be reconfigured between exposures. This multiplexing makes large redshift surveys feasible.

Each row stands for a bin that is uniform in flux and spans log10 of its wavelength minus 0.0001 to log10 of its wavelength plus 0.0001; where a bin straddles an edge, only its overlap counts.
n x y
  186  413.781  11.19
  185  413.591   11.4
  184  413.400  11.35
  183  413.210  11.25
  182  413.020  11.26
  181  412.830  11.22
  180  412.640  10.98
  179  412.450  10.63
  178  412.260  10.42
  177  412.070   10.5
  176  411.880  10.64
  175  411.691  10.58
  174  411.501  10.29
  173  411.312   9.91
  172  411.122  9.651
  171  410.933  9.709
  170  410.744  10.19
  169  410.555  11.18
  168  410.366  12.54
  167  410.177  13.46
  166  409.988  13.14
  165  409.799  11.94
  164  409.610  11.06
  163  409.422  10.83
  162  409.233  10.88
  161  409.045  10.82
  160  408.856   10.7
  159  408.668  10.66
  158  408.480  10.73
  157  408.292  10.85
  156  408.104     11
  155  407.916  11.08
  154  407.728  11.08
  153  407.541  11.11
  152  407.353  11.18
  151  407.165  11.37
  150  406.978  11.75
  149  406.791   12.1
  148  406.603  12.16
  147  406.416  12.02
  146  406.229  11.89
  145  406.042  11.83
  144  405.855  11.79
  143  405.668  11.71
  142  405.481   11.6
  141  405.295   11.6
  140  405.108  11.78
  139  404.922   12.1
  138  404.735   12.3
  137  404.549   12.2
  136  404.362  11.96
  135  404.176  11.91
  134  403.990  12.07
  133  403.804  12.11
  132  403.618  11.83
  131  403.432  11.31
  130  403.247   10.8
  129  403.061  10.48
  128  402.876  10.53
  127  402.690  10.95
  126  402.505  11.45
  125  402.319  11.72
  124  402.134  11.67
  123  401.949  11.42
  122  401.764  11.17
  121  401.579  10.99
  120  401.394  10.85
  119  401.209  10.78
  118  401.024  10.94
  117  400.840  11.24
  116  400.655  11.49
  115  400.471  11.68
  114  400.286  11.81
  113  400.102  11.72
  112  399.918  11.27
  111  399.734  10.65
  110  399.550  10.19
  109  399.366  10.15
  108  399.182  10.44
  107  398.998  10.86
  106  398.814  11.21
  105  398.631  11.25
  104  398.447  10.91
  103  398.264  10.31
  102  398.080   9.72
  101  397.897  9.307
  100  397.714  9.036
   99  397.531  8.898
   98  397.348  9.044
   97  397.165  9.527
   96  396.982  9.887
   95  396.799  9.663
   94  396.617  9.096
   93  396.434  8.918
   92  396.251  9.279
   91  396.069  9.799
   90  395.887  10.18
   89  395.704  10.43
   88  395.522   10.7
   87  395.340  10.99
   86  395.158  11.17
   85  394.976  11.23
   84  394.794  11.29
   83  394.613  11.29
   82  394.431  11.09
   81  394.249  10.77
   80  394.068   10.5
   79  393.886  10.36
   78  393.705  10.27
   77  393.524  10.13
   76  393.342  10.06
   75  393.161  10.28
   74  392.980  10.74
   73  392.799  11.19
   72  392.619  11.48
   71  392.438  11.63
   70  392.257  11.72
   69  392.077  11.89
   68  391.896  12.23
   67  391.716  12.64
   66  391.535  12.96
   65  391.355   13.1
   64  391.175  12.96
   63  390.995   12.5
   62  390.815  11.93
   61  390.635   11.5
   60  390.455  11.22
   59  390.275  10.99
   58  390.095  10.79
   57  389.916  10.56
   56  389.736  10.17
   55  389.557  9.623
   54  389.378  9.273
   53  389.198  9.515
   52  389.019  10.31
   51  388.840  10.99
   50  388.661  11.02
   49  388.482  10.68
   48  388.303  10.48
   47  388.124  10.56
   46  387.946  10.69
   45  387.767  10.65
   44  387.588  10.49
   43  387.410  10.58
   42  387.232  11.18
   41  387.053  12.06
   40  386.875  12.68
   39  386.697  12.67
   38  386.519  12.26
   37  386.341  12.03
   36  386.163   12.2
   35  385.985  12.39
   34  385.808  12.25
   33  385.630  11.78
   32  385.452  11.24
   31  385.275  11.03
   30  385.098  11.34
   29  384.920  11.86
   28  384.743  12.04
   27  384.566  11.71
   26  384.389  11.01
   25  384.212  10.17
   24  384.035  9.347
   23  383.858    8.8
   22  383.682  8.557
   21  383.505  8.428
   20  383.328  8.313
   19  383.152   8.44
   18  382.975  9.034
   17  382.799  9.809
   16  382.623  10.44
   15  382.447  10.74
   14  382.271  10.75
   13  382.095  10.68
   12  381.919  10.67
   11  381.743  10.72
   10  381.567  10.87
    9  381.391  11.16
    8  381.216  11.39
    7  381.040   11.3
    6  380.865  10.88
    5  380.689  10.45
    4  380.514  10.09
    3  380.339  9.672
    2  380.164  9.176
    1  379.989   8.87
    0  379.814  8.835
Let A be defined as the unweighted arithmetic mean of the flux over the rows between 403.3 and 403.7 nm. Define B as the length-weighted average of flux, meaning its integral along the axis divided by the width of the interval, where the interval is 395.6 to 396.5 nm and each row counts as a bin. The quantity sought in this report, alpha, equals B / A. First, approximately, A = 11.6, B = 9.8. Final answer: 0.84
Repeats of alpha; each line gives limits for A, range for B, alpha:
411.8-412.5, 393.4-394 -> 0.97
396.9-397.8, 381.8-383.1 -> 1.11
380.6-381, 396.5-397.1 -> 0.89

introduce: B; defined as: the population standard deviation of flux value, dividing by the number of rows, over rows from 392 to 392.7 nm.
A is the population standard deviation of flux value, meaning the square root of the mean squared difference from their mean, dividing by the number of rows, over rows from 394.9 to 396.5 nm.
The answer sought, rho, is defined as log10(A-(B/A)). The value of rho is -0.2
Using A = 0.78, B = 0.148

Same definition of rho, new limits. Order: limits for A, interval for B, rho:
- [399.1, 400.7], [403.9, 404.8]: -0.4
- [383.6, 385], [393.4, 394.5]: 0.0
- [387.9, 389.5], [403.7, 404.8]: -0.5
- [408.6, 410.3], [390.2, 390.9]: -0.2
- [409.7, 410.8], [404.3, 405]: 0.0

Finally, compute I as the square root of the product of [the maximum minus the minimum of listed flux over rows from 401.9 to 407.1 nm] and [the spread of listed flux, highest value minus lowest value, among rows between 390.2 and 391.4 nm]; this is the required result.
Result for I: 2.0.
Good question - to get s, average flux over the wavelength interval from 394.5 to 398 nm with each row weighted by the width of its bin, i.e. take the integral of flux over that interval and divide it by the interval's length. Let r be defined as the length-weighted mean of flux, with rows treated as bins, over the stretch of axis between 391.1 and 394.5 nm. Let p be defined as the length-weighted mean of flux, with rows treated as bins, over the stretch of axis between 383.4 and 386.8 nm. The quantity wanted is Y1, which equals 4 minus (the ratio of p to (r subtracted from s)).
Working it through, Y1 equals 12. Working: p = 11.1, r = 11.4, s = 10.0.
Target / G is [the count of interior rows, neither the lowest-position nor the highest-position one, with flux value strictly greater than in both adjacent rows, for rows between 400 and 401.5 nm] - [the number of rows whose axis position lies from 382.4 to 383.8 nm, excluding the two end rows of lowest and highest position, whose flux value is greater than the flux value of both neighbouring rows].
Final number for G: 1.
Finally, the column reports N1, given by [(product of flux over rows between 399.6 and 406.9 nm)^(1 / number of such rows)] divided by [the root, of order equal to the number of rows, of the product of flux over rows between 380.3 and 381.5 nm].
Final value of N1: 1.08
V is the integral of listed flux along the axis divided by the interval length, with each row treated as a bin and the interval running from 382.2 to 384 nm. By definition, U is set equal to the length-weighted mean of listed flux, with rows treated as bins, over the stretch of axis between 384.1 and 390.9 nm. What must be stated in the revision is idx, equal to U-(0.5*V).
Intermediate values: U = 11.1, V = 9.3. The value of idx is 6.5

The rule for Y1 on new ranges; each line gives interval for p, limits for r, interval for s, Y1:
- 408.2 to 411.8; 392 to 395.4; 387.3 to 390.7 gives 30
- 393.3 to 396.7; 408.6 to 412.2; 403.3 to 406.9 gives -7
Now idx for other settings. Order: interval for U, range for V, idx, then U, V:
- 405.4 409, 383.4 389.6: 5.9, 11.4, 10.9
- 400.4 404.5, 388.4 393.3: 5.7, 11.3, 11.2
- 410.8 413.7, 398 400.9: 5.2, 10.7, 10.9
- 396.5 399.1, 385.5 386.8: 3.8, 9.9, 12.2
